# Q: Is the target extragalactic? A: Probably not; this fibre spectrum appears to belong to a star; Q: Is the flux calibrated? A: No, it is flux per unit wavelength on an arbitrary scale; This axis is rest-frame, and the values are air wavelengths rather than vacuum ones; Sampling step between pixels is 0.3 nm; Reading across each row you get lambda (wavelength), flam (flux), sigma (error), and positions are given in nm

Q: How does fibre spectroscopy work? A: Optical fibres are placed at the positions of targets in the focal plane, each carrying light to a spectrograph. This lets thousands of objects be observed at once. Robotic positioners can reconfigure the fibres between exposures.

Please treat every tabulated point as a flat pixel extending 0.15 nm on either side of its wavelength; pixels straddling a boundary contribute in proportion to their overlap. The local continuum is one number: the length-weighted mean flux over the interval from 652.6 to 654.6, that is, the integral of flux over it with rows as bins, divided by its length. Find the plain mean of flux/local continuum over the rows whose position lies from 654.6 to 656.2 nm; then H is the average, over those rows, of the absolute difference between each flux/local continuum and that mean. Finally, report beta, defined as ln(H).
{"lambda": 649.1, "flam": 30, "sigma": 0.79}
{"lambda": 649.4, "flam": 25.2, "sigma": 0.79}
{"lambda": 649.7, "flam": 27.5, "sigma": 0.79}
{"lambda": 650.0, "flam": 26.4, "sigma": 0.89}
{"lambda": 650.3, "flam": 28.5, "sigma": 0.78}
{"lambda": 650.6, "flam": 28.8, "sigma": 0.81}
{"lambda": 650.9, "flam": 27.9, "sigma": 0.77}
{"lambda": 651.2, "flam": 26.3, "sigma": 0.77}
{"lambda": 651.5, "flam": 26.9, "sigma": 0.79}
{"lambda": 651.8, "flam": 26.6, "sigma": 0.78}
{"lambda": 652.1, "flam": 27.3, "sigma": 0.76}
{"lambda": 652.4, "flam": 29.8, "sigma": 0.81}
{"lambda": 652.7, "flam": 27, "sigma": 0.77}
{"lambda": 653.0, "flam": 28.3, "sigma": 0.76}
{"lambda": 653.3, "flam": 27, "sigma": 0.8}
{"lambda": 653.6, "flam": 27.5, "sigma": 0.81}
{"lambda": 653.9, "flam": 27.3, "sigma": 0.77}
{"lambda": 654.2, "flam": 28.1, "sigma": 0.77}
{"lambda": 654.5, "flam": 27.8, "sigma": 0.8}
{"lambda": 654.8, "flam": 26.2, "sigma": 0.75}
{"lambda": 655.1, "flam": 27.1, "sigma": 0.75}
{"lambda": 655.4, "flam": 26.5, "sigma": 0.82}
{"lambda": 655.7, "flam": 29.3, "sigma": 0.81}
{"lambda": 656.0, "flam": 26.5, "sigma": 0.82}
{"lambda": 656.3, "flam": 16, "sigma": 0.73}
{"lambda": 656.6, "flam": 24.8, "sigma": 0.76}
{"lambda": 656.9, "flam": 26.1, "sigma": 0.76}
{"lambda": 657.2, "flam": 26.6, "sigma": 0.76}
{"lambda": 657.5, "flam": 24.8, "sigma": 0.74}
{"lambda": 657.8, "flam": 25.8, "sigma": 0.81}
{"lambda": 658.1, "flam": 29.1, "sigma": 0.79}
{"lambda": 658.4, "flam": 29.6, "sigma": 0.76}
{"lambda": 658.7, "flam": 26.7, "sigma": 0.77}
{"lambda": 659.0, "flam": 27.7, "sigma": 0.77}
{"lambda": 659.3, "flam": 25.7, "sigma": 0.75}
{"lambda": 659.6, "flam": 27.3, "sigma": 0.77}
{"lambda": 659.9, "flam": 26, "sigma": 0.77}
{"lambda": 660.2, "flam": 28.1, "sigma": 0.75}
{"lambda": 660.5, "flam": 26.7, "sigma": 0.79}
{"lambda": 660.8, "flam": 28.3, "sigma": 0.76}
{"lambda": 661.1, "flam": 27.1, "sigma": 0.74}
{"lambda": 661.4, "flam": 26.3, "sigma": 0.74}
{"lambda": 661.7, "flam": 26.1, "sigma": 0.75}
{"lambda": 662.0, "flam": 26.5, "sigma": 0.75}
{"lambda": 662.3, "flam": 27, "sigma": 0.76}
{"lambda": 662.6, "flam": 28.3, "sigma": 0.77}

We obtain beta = -3.5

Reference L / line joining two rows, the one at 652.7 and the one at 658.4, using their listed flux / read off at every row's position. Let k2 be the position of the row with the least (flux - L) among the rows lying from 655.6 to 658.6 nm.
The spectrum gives 656.3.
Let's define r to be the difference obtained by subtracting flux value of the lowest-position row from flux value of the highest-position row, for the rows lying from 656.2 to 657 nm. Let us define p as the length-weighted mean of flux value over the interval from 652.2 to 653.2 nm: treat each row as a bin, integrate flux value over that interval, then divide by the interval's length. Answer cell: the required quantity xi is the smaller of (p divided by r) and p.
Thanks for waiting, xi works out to 3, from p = 28.2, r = 10.1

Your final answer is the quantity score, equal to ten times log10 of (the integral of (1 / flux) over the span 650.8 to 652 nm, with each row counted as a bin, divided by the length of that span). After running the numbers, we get -14.3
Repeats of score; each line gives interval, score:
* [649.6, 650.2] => -14.3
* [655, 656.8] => -13.8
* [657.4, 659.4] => -14.3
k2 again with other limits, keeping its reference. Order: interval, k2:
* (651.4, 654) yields 653.3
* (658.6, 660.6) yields 659.3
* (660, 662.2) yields 661.7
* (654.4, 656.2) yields 656.0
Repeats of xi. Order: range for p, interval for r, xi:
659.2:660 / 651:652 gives 26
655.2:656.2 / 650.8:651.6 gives -27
